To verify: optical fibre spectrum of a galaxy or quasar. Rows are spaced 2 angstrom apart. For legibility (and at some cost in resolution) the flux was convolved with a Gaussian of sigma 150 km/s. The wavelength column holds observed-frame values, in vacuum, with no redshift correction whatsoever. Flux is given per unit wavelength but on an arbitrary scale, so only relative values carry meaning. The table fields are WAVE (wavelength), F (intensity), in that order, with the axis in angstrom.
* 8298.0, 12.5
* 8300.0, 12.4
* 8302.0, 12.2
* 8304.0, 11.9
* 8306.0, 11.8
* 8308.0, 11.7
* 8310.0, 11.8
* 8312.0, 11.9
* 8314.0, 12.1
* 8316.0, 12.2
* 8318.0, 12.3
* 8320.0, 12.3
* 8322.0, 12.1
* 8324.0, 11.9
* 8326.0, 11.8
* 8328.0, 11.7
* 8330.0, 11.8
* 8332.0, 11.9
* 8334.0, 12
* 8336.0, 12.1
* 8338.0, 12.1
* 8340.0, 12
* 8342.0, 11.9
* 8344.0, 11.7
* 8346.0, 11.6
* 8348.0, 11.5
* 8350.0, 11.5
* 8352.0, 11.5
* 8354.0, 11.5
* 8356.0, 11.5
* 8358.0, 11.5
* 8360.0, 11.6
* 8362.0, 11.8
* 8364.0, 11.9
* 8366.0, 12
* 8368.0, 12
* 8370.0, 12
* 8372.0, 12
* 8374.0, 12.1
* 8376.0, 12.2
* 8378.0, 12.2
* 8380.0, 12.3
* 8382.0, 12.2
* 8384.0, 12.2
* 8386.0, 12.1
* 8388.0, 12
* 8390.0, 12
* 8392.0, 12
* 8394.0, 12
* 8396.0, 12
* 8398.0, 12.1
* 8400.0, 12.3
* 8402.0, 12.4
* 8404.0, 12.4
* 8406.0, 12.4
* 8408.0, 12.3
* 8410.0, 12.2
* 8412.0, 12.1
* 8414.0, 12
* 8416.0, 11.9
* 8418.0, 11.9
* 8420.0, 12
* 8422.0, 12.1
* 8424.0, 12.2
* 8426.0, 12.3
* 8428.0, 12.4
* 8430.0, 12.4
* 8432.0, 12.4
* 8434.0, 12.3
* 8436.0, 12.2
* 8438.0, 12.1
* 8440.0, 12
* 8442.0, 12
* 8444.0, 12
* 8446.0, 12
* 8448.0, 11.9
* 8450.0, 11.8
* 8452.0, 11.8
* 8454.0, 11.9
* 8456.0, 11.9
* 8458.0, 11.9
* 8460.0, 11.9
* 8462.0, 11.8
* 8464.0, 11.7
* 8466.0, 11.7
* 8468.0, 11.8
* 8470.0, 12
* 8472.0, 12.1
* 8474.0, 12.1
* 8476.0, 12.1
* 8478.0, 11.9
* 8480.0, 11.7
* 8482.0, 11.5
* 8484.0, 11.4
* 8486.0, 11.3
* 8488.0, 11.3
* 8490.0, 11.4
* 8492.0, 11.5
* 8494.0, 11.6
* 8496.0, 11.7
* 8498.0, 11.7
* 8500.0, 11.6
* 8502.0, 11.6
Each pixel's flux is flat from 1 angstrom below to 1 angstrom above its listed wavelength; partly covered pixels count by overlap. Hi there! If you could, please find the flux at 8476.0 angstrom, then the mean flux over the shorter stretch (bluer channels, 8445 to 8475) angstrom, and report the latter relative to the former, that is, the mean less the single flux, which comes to -0.2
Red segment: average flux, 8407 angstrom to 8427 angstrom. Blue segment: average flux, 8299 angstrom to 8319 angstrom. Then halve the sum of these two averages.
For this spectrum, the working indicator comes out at 12.1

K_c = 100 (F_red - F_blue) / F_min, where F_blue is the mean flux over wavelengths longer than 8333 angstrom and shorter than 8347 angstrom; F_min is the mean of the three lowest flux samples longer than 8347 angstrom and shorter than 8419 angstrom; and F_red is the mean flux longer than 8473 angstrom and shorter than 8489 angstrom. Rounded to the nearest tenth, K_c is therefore -2.2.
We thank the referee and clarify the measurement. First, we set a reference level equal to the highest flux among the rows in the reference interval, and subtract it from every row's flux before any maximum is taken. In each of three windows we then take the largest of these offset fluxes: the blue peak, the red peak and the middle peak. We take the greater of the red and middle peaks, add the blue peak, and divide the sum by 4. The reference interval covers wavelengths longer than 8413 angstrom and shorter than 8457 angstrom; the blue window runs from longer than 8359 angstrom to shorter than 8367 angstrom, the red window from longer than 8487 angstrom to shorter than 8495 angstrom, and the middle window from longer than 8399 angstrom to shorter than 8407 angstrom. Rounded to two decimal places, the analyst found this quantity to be -0.10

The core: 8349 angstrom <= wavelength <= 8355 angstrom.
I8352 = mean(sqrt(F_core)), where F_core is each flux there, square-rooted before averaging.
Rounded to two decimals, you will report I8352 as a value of 3.39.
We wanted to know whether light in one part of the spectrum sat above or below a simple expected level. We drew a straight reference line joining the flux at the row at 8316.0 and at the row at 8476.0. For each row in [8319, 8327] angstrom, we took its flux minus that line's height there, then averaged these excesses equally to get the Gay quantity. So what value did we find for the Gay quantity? -0.17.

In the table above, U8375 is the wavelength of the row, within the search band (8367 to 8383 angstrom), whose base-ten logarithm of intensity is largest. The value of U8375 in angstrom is 8380.0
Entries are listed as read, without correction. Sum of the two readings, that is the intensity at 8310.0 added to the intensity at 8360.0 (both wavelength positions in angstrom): 23.4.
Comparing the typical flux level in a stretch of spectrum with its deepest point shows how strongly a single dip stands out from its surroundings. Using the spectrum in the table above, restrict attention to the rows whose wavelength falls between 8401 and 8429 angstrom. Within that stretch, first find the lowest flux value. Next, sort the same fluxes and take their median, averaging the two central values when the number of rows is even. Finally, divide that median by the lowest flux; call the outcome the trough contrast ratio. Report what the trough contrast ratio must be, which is 1.025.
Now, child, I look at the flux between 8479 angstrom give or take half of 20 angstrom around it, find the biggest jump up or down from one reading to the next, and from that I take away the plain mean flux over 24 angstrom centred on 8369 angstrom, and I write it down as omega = -11.8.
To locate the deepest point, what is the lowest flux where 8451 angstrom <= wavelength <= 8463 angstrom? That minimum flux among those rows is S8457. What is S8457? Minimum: 11.8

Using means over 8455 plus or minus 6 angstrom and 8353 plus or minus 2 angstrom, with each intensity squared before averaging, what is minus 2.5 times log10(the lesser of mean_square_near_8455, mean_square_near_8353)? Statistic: -5.30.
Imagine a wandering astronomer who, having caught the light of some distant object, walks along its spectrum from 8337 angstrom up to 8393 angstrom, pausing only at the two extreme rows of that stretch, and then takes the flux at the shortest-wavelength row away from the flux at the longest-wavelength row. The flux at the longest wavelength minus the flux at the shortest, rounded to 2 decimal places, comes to -0.10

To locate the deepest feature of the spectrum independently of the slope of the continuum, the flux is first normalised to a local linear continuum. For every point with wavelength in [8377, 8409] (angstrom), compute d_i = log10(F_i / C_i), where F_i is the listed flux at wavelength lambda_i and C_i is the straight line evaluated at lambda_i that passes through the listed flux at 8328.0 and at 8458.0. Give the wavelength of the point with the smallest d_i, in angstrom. 8396.0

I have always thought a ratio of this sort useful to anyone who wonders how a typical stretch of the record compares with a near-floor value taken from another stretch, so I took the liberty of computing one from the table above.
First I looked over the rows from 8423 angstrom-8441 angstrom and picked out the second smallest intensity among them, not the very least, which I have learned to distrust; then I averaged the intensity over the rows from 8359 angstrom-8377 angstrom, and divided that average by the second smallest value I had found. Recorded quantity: 0.99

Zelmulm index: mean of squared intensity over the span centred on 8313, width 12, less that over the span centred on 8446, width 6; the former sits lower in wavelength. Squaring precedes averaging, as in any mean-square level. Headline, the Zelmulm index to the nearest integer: 1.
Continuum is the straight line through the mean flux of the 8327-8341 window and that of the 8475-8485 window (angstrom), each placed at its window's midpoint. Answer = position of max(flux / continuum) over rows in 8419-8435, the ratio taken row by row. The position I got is 8432.0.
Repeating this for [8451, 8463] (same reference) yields 8460.0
